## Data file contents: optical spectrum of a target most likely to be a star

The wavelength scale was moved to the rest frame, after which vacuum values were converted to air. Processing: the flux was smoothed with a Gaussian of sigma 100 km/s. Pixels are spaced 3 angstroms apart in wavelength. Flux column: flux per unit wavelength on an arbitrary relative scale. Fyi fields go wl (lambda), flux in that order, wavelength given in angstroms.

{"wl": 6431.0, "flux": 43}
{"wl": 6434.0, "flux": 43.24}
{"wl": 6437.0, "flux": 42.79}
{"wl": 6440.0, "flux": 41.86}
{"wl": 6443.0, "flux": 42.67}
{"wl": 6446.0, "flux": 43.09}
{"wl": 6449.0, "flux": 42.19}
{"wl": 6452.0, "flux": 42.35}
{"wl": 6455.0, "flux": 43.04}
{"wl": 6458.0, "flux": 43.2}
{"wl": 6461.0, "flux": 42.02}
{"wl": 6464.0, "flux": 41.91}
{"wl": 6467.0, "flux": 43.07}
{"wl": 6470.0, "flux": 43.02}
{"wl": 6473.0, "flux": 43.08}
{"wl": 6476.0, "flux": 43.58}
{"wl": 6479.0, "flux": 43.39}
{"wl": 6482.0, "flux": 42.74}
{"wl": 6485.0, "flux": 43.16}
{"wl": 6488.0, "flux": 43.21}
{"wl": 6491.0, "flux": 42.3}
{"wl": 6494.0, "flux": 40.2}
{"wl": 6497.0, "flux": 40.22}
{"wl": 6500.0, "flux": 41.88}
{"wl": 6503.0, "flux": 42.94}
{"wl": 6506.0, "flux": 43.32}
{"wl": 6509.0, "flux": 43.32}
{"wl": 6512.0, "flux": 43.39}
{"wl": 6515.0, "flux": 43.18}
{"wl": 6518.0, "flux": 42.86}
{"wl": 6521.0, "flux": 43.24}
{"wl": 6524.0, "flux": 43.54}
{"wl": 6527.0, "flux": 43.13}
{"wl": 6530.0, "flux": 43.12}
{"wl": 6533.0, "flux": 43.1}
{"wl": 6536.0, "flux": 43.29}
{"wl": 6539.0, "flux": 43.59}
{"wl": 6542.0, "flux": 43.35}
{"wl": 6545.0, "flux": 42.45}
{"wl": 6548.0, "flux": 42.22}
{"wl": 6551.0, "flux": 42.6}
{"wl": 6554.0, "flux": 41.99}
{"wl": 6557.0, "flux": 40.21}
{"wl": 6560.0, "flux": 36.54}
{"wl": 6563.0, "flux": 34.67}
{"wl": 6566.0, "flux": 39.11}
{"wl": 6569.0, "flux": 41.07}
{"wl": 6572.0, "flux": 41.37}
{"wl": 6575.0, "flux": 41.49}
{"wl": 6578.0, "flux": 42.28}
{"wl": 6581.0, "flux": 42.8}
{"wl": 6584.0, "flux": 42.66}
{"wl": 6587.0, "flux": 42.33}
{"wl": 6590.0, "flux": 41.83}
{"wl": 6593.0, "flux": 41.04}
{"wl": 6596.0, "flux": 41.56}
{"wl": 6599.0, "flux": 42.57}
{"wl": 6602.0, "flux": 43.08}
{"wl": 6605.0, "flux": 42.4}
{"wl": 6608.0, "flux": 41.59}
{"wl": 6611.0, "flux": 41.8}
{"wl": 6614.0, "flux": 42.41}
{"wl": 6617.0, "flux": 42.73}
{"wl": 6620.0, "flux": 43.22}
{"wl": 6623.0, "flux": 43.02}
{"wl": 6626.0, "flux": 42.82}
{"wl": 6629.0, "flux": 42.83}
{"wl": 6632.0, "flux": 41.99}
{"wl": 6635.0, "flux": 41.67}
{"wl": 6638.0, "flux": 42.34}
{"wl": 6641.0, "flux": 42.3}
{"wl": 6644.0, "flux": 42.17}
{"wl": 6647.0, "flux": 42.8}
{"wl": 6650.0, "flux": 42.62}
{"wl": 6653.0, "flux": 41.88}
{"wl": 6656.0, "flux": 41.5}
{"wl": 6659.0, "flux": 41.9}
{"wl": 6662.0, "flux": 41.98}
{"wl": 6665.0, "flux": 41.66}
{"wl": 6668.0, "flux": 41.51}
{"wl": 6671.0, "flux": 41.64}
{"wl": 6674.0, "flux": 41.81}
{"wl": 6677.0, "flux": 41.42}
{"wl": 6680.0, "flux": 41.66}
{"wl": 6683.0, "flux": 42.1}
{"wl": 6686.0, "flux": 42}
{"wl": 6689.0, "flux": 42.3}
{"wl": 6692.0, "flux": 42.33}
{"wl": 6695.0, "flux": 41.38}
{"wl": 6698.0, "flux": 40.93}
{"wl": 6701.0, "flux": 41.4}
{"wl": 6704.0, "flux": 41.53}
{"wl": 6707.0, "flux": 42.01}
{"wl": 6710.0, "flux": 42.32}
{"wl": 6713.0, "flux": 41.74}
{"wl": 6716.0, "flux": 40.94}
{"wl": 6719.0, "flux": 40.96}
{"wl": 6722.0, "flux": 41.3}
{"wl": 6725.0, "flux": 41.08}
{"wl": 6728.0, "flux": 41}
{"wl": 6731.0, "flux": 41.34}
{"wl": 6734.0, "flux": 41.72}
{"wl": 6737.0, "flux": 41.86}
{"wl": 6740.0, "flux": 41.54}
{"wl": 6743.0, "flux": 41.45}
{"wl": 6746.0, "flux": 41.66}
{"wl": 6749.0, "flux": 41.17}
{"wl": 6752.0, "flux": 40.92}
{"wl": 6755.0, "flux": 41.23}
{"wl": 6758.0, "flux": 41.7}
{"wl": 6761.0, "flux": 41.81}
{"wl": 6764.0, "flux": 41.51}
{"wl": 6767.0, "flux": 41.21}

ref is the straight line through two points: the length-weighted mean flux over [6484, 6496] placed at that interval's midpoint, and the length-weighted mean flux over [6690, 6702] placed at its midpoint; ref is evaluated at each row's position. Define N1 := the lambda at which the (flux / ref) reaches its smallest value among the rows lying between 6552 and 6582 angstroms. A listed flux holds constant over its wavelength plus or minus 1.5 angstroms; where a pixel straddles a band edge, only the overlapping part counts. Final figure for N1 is 6563.0 angstroms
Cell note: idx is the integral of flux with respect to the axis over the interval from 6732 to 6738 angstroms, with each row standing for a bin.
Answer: 250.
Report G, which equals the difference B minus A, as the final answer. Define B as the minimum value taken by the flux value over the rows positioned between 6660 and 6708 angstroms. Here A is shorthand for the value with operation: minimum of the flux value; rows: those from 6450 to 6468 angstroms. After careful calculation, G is -1.0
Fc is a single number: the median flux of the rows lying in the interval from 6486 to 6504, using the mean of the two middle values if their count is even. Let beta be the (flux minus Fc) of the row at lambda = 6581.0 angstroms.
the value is 0.7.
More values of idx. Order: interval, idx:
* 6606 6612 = 250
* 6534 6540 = 260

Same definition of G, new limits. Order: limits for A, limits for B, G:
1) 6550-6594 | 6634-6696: 6.7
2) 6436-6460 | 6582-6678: -0.8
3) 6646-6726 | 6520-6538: 2.2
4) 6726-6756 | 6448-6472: 1.0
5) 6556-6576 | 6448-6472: 7.2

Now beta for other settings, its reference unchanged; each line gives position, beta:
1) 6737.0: -0.2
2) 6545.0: 0.4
